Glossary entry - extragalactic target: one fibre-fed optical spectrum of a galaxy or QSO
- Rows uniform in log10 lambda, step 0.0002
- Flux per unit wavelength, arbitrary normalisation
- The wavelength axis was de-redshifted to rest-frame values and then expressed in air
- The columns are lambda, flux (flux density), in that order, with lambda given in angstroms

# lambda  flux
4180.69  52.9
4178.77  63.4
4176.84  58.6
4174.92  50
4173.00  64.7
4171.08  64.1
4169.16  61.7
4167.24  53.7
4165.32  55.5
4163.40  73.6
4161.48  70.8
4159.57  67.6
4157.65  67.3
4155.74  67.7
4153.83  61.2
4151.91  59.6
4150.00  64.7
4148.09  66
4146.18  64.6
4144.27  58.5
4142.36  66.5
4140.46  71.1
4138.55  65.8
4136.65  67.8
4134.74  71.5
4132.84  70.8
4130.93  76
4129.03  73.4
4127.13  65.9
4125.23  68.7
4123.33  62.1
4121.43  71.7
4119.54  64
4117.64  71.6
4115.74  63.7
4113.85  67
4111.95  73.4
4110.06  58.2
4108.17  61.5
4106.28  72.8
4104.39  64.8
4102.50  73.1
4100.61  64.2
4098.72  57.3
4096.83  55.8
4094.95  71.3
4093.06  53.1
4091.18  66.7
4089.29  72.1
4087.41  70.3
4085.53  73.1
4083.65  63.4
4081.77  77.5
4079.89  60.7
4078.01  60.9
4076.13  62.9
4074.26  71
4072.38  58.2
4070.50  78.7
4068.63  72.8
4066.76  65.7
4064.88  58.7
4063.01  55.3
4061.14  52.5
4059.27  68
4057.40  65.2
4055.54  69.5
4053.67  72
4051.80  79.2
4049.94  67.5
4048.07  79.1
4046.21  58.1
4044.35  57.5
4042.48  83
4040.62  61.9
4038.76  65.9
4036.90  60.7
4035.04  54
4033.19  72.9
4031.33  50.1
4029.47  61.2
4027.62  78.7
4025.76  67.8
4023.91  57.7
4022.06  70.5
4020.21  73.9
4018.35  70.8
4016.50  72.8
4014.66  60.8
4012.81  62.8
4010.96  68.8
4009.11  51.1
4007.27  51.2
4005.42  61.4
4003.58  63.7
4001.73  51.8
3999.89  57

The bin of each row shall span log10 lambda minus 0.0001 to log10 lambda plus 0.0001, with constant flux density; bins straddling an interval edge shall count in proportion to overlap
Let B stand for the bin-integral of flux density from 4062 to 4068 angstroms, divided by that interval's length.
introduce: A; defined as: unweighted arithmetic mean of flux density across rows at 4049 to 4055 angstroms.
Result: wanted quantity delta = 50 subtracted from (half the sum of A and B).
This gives 16.7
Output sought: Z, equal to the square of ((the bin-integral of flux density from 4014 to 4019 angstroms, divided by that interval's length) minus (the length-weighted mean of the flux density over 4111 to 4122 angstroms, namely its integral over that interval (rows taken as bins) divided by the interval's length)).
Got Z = 0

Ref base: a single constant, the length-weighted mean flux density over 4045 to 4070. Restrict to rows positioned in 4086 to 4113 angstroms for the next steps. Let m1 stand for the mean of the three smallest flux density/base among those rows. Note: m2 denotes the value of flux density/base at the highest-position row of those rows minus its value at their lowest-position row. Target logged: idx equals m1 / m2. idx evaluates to 18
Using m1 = 0.832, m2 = 0.05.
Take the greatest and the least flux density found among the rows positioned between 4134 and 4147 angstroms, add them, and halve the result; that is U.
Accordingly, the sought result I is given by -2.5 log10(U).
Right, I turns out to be -4.53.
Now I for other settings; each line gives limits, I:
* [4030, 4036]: -4.47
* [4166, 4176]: -4.40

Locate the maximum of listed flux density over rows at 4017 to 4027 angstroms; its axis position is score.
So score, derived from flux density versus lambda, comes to 4020.21 angstroms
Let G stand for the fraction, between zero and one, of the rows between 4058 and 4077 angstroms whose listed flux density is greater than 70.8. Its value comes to 0.30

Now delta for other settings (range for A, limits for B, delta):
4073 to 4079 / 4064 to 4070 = 15.8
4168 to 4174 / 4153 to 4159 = 14.6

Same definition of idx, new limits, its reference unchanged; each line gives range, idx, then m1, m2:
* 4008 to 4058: 4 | 0.777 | 0.21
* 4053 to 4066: -4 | 0.834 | -0.20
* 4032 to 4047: -4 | 0.849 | -0.22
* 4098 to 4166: -32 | 0.856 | -0.03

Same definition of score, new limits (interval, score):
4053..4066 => 4053.67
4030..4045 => 4042.48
